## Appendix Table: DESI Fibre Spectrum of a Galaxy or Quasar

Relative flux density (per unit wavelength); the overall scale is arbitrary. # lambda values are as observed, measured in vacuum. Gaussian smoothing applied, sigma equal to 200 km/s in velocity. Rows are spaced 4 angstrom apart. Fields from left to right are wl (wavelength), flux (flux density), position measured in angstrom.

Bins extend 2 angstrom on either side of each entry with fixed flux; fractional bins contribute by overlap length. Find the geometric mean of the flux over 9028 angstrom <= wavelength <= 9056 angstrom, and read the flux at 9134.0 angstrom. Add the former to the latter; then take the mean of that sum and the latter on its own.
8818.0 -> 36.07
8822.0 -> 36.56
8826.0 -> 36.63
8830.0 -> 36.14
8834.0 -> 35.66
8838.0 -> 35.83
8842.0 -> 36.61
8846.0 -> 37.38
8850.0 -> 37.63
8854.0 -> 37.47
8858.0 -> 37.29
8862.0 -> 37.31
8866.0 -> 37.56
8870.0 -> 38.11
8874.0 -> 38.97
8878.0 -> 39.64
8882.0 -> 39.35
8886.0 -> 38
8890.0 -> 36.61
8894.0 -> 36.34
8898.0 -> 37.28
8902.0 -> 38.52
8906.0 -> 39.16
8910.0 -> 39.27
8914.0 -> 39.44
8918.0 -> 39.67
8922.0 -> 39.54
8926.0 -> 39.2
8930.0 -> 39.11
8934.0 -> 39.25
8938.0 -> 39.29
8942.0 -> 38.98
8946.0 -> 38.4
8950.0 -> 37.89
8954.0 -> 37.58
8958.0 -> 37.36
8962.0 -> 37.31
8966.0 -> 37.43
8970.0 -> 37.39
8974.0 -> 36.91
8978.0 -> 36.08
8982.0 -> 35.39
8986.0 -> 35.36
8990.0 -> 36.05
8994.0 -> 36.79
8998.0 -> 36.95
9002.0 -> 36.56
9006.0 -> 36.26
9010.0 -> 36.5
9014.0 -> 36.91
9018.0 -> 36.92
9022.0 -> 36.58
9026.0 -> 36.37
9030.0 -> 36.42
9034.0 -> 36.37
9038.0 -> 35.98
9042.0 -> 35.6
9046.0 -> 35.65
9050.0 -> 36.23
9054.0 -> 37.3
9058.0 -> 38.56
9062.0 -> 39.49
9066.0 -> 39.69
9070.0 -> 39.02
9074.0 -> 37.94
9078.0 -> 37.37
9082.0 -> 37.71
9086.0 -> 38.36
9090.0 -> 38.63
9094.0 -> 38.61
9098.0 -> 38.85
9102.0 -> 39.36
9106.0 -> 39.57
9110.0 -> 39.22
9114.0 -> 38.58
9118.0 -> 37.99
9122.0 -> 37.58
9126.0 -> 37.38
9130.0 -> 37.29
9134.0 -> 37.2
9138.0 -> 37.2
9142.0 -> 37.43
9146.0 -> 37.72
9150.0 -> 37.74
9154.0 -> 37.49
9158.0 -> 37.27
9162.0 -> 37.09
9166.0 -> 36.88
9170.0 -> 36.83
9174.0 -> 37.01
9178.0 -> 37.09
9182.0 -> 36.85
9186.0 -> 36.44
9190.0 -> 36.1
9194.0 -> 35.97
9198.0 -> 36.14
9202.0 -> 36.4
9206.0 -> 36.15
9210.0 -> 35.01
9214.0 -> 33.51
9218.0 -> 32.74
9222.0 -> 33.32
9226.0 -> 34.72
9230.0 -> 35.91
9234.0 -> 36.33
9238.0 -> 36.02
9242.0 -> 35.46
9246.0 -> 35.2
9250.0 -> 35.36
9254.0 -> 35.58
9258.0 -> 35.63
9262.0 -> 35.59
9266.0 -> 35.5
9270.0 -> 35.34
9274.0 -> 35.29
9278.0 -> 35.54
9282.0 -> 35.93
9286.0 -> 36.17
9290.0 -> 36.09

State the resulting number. 55.3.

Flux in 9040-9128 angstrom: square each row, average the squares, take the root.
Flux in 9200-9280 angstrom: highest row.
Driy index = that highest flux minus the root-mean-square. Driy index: -1.7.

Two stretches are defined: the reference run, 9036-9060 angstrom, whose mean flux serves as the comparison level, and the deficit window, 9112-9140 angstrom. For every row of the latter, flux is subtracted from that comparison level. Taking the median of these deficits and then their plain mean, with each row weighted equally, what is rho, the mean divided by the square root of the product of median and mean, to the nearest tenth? -1.1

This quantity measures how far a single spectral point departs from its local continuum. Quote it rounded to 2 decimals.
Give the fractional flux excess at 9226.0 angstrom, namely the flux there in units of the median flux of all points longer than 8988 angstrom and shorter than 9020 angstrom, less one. -0.05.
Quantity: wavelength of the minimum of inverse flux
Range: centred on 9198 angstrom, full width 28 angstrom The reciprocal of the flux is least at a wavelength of 9186.0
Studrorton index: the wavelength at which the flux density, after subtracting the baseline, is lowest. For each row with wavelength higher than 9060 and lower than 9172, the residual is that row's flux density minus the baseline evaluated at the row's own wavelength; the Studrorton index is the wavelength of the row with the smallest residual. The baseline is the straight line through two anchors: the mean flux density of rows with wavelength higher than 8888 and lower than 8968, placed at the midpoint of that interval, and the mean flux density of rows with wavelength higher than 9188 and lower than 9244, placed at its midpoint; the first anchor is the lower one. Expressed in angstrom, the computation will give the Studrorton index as 9078.0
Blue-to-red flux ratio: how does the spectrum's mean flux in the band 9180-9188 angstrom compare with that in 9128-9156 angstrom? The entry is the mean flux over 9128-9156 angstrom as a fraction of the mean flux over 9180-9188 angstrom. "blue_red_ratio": 1.02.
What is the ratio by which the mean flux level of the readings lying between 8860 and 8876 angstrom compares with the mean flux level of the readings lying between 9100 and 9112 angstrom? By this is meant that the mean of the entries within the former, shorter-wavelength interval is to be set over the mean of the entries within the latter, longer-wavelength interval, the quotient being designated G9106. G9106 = 0.965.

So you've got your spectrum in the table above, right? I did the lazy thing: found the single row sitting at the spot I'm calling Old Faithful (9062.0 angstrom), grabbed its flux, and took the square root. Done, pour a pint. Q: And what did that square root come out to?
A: 6.28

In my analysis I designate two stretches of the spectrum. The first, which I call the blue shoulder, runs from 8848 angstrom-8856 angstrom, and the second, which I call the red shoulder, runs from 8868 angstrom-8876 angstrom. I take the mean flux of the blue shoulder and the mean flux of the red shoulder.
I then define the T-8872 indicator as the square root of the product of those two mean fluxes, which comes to 38.0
